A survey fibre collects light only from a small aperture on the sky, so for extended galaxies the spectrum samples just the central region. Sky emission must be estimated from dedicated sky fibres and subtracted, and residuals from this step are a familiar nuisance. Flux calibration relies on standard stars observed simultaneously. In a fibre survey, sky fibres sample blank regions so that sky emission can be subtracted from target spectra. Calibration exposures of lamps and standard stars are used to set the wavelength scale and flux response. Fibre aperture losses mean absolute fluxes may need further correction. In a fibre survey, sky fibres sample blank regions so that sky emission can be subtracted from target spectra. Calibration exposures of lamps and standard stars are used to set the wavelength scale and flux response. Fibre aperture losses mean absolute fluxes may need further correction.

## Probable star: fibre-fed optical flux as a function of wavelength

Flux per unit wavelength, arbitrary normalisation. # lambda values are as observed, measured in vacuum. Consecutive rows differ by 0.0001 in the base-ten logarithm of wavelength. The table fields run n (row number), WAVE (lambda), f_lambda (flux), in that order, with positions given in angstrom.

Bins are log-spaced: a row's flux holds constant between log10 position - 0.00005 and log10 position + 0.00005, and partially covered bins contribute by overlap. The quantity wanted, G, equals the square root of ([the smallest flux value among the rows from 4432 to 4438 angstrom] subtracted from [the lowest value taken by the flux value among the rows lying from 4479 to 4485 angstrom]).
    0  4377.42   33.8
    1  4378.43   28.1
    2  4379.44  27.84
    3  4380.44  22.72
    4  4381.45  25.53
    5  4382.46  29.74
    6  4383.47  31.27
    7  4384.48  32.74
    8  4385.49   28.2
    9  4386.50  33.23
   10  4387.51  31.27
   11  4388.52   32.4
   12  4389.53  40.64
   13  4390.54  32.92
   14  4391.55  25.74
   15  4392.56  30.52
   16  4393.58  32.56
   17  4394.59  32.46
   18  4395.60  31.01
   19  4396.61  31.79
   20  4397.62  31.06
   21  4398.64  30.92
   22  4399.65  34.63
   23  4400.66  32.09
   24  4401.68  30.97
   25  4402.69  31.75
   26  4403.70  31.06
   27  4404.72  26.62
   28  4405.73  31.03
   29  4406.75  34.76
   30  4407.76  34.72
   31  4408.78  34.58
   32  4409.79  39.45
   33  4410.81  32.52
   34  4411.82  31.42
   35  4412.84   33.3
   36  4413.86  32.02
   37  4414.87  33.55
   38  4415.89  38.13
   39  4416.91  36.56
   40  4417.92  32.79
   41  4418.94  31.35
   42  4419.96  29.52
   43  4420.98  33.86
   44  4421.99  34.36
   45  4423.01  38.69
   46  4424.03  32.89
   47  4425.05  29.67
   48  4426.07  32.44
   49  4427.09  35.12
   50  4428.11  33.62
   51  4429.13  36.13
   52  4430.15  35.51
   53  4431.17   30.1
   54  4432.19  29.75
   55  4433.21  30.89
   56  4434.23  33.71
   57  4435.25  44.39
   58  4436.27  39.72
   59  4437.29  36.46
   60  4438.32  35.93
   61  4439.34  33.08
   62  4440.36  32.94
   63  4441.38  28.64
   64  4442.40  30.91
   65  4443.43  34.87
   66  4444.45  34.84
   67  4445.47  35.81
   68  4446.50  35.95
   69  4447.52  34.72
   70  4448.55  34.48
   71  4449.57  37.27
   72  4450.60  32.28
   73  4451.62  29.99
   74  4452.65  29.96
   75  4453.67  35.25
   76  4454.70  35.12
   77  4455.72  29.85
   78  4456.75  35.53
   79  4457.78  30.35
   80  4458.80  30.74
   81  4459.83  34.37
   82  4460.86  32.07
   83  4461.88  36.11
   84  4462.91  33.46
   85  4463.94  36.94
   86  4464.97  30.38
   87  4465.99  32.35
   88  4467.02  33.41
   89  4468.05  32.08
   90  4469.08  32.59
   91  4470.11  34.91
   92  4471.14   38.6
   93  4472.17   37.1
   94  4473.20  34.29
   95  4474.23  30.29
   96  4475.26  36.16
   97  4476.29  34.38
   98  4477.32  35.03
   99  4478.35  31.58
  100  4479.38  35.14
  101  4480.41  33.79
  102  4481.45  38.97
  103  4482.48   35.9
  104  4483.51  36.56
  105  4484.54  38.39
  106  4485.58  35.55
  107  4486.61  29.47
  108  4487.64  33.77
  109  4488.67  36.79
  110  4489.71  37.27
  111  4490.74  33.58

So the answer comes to 2.0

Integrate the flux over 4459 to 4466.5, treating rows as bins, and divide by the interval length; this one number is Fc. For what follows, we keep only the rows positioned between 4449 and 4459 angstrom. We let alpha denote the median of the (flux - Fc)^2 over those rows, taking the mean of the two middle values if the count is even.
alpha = 9.1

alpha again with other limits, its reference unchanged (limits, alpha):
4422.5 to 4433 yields 5.2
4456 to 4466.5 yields 5.2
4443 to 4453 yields 3.4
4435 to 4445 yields 6.3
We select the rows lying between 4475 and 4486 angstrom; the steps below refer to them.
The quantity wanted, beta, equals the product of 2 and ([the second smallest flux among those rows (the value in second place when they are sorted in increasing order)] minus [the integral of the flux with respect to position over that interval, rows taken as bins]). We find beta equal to -715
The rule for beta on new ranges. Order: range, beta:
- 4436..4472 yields -2371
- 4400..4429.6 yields -1911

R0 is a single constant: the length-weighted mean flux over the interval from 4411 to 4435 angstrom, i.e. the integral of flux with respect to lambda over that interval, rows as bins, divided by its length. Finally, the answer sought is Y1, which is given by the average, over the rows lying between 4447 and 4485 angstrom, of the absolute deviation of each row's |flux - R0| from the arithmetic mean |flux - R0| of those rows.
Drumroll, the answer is 1.17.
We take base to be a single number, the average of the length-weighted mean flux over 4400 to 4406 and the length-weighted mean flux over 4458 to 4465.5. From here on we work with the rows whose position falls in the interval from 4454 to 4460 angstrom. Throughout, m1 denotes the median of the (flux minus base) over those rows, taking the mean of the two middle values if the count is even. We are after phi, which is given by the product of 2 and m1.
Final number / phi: 1.1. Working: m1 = 0.5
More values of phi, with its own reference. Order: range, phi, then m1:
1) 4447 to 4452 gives 4.9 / 2.5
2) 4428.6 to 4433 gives 1.6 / 0.8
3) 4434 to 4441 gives 7.8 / 3.9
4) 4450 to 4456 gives -1.8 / -0.9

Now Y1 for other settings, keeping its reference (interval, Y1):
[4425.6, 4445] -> 1.67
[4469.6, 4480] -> 1.09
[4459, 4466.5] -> 1.10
